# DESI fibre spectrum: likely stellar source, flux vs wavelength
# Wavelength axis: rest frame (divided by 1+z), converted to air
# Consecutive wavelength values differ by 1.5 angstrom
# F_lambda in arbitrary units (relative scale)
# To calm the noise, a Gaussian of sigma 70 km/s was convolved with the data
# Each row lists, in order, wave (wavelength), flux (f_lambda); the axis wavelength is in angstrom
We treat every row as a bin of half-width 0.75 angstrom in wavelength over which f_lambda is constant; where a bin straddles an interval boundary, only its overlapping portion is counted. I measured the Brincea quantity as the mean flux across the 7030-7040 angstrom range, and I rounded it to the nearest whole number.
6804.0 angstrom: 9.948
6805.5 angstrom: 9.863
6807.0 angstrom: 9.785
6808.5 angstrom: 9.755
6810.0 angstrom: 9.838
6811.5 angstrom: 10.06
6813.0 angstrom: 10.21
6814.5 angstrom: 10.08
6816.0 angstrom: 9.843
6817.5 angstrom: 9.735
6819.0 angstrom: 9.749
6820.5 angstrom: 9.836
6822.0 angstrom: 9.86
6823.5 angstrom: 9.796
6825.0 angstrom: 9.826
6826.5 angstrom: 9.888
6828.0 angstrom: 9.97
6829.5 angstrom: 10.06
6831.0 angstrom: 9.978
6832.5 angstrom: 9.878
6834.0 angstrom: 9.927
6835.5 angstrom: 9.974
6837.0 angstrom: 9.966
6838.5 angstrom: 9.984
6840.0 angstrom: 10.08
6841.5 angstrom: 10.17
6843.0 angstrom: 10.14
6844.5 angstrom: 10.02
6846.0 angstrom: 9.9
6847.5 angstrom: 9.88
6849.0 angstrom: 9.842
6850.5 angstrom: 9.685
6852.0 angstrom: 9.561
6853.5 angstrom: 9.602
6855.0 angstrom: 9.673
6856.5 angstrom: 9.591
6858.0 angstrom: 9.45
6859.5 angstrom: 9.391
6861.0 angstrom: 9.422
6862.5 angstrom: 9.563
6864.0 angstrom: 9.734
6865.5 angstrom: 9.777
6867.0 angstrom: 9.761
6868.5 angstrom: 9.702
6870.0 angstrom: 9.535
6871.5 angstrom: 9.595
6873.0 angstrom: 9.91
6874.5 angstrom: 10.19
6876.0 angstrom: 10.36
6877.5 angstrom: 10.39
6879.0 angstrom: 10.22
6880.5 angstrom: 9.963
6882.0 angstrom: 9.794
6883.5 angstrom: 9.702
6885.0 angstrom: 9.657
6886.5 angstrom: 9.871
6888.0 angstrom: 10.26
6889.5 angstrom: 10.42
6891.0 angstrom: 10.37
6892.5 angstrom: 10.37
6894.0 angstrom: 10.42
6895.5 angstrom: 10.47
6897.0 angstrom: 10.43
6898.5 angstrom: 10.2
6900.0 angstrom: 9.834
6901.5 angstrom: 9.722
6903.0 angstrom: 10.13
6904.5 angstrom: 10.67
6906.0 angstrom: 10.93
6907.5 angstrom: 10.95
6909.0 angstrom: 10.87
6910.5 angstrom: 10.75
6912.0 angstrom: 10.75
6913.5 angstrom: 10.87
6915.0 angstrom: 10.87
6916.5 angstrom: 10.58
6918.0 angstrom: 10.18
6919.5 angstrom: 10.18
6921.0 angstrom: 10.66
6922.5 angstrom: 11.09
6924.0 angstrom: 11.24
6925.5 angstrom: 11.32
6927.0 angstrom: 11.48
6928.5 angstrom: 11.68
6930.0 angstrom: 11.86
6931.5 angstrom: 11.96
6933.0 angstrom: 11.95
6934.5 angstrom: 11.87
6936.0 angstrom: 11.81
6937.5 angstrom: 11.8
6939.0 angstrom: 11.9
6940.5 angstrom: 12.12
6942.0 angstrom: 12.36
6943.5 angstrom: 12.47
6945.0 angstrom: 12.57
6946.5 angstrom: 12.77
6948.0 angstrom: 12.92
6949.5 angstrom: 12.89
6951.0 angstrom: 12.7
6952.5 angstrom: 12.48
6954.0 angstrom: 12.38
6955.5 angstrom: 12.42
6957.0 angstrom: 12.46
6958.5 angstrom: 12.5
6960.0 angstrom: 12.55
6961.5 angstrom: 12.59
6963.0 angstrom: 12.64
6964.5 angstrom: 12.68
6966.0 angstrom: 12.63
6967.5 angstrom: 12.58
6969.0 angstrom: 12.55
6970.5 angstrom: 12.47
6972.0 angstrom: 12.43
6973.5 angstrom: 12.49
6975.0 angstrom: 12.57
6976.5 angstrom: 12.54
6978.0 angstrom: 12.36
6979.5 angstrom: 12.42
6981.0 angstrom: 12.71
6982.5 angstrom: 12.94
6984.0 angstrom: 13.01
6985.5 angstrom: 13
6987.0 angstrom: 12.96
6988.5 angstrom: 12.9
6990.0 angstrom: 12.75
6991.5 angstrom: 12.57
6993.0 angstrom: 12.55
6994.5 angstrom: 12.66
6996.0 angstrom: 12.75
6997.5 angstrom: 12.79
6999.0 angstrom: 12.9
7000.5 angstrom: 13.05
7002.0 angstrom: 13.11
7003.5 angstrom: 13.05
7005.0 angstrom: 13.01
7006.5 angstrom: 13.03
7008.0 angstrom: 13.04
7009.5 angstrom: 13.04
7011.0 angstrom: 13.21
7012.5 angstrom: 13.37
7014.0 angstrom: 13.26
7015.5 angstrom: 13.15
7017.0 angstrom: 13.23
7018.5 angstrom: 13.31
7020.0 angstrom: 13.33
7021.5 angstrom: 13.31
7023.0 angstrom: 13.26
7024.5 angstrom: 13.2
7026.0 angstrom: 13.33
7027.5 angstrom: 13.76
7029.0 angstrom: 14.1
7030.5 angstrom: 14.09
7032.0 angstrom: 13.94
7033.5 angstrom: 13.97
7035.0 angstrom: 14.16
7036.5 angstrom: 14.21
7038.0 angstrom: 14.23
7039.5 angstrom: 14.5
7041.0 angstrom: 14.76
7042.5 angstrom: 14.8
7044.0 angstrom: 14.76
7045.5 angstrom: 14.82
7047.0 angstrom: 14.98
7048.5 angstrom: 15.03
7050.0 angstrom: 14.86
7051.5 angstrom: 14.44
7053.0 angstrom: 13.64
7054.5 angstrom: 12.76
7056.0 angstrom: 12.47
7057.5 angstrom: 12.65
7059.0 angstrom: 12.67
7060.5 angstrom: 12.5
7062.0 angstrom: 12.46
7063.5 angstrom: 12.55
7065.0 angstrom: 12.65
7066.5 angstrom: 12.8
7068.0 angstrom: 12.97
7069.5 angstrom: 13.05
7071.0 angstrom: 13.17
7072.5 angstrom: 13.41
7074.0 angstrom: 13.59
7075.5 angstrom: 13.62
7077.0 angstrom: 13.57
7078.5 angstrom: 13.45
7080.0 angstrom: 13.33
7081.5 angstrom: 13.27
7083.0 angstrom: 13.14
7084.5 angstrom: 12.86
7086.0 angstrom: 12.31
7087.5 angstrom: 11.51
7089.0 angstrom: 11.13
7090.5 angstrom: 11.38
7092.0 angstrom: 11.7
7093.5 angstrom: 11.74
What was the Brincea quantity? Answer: 14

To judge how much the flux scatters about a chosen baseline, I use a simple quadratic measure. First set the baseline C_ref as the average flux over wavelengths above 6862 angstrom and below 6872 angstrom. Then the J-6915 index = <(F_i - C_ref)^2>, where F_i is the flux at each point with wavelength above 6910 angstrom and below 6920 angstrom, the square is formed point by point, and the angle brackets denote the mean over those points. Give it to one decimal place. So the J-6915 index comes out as 0.9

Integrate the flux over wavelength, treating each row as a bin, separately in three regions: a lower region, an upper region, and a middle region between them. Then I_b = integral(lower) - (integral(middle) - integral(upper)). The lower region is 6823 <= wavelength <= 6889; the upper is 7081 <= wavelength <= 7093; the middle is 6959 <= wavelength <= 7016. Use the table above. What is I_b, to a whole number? 67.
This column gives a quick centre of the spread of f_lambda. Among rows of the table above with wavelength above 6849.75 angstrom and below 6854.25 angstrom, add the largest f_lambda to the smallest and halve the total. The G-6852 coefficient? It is 9.6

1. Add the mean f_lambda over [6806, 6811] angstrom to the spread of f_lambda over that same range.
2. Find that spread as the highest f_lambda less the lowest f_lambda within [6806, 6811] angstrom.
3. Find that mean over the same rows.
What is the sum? 9.9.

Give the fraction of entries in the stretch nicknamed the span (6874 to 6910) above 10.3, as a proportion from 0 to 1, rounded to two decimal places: 0.50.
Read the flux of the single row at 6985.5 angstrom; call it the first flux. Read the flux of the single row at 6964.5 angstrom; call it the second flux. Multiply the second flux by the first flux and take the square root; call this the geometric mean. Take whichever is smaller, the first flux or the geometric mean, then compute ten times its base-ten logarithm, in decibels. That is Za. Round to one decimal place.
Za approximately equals 11.1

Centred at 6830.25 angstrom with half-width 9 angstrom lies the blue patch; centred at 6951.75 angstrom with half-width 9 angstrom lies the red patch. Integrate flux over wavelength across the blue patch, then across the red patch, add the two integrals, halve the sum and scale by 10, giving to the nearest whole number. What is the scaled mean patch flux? 2027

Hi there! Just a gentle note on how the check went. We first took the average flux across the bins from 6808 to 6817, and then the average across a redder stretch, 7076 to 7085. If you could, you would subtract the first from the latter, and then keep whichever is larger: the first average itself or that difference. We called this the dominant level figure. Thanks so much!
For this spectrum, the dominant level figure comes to 9.96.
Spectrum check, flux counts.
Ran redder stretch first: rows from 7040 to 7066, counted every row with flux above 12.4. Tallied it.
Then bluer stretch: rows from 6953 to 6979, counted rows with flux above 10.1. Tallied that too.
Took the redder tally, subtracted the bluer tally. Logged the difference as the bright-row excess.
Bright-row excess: 0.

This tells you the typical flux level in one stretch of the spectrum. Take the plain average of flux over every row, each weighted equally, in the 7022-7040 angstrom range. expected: 13.9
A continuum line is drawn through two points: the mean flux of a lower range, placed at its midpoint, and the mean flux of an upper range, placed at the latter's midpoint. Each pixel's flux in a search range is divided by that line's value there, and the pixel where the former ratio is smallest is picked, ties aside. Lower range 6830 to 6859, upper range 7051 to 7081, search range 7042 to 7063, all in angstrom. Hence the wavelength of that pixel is 7062.0 angstrom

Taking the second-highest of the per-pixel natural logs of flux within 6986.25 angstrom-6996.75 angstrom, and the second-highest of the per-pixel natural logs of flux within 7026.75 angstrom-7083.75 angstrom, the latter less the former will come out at 0.149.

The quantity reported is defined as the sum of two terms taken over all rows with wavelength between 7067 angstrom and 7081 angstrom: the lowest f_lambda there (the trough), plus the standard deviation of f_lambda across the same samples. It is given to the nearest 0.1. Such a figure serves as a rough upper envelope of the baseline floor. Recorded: 13.2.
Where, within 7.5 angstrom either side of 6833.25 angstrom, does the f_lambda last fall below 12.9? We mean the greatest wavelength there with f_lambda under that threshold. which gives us 6840.0 angstrom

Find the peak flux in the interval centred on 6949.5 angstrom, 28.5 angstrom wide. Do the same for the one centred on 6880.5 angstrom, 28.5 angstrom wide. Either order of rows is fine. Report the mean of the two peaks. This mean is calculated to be 11.7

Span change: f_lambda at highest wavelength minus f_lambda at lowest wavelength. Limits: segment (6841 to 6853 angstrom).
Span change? -0.61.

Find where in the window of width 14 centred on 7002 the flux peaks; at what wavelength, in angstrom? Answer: 7002.0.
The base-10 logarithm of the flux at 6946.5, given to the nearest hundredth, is 1.11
